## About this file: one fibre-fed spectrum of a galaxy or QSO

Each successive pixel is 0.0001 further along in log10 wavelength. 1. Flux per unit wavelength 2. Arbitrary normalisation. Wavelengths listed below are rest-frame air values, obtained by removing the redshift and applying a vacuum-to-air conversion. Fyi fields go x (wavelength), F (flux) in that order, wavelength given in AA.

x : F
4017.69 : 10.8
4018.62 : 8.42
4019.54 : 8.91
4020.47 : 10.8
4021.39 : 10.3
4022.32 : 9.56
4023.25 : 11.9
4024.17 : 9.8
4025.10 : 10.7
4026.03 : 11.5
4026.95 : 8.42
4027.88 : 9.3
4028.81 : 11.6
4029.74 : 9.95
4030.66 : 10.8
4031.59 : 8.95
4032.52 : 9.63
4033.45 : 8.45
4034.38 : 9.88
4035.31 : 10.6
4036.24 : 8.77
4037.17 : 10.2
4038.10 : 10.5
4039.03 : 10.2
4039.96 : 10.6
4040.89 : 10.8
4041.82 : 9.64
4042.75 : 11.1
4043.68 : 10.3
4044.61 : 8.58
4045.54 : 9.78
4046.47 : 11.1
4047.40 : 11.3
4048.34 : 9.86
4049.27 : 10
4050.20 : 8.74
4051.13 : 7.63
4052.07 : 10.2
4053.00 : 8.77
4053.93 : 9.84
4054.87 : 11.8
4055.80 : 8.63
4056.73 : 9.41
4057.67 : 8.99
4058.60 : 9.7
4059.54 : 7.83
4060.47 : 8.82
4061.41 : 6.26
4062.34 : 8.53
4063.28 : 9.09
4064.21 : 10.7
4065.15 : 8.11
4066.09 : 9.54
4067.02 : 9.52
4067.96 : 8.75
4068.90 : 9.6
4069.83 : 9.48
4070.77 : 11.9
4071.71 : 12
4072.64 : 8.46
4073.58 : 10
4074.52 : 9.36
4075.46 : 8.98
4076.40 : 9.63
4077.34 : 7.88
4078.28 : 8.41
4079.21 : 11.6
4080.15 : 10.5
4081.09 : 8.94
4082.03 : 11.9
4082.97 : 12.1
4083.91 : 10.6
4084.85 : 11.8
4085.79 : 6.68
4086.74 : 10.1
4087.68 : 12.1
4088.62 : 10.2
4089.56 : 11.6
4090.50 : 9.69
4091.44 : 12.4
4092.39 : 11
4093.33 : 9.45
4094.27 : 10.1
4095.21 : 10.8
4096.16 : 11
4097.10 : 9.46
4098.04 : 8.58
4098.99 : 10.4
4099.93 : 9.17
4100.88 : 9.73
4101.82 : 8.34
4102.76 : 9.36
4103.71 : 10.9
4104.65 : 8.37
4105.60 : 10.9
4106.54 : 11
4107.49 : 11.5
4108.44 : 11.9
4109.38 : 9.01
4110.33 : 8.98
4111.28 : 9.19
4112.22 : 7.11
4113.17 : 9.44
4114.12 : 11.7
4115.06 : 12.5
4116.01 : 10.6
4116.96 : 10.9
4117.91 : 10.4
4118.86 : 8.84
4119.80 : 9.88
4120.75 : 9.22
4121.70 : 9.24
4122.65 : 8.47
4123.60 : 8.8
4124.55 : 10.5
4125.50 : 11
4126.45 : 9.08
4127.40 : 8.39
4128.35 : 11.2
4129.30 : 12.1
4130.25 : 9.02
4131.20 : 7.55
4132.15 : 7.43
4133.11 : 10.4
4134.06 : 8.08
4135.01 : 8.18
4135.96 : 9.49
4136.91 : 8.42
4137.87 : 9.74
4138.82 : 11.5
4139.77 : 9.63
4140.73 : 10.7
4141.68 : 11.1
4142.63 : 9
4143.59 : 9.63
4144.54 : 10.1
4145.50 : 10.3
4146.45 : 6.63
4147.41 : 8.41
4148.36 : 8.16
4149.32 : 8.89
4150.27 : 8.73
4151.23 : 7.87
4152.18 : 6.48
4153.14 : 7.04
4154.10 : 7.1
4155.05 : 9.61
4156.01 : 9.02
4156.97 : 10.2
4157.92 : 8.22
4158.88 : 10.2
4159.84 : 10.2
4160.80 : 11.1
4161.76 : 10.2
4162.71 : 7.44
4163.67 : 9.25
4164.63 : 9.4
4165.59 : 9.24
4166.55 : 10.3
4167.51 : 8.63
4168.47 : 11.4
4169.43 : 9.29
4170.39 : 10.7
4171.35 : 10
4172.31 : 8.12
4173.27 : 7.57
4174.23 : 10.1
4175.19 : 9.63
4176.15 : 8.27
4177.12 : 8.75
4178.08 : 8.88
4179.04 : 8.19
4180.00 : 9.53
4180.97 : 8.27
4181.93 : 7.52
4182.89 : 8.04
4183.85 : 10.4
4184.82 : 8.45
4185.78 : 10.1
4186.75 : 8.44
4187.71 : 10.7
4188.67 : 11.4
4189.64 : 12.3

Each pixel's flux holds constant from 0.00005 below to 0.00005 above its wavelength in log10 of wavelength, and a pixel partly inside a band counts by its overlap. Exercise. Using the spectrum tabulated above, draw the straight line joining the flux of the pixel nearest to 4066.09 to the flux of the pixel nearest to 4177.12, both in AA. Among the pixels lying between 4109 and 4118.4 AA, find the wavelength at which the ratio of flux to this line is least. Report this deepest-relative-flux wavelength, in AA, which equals 4112.22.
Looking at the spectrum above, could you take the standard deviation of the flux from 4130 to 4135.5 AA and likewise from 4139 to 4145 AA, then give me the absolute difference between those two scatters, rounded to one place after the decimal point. 0.3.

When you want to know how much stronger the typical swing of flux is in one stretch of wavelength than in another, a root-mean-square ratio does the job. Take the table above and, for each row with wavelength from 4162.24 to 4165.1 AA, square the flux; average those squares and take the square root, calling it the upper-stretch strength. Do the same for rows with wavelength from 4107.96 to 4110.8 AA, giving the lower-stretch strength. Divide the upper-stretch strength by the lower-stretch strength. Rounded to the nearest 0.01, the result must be 0.87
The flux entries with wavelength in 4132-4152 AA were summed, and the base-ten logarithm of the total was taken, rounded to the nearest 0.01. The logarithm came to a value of 2.28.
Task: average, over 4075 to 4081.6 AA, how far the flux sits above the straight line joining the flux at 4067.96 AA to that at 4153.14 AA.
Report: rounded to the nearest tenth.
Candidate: 0.9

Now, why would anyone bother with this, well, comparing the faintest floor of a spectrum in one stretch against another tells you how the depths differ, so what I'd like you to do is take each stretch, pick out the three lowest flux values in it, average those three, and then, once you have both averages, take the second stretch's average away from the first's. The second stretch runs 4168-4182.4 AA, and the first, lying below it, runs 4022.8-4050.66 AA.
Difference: 0.7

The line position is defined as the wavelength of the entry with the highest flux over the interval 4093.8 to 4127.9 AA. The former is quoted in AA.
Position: 4115.06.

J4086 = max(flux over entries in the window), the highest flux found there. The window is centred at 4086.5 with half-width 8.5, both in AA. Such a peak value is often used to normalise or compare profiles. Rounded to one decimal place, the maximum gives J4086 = 12.4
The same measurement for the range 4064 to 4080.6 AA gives 12.0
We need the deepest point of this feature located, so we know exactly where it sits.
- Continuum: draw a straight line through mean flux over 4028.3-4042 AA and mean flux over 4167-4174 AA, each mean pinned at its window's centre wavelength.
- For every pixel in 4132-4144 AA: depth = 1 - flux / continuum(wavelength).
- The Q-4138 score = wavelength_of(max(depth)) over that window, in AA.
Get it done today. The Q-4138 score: 4132.15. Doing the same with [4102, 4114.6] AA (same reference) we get 4112.22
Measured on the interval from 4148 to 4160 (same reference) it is 4152.18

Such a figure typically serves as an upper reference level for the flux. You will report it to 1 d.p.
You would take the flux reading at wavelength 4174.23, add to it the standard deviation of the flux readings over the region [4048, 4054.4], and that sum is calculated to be 11.0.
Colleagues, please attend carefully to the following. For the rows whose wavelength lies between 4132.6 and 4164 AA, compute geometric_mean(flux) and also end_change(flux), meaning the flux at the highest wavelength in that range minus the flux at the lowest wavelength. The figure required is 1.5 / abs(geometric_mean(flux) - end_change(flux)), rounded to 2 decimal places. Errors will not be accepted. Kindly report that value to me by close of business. 0.15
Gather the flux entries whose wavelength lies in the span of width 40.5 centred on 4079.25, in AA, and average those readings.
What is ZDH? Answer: 9.86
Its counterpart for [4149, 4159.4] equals 8.49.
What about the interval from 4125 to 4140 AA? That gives 9.45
